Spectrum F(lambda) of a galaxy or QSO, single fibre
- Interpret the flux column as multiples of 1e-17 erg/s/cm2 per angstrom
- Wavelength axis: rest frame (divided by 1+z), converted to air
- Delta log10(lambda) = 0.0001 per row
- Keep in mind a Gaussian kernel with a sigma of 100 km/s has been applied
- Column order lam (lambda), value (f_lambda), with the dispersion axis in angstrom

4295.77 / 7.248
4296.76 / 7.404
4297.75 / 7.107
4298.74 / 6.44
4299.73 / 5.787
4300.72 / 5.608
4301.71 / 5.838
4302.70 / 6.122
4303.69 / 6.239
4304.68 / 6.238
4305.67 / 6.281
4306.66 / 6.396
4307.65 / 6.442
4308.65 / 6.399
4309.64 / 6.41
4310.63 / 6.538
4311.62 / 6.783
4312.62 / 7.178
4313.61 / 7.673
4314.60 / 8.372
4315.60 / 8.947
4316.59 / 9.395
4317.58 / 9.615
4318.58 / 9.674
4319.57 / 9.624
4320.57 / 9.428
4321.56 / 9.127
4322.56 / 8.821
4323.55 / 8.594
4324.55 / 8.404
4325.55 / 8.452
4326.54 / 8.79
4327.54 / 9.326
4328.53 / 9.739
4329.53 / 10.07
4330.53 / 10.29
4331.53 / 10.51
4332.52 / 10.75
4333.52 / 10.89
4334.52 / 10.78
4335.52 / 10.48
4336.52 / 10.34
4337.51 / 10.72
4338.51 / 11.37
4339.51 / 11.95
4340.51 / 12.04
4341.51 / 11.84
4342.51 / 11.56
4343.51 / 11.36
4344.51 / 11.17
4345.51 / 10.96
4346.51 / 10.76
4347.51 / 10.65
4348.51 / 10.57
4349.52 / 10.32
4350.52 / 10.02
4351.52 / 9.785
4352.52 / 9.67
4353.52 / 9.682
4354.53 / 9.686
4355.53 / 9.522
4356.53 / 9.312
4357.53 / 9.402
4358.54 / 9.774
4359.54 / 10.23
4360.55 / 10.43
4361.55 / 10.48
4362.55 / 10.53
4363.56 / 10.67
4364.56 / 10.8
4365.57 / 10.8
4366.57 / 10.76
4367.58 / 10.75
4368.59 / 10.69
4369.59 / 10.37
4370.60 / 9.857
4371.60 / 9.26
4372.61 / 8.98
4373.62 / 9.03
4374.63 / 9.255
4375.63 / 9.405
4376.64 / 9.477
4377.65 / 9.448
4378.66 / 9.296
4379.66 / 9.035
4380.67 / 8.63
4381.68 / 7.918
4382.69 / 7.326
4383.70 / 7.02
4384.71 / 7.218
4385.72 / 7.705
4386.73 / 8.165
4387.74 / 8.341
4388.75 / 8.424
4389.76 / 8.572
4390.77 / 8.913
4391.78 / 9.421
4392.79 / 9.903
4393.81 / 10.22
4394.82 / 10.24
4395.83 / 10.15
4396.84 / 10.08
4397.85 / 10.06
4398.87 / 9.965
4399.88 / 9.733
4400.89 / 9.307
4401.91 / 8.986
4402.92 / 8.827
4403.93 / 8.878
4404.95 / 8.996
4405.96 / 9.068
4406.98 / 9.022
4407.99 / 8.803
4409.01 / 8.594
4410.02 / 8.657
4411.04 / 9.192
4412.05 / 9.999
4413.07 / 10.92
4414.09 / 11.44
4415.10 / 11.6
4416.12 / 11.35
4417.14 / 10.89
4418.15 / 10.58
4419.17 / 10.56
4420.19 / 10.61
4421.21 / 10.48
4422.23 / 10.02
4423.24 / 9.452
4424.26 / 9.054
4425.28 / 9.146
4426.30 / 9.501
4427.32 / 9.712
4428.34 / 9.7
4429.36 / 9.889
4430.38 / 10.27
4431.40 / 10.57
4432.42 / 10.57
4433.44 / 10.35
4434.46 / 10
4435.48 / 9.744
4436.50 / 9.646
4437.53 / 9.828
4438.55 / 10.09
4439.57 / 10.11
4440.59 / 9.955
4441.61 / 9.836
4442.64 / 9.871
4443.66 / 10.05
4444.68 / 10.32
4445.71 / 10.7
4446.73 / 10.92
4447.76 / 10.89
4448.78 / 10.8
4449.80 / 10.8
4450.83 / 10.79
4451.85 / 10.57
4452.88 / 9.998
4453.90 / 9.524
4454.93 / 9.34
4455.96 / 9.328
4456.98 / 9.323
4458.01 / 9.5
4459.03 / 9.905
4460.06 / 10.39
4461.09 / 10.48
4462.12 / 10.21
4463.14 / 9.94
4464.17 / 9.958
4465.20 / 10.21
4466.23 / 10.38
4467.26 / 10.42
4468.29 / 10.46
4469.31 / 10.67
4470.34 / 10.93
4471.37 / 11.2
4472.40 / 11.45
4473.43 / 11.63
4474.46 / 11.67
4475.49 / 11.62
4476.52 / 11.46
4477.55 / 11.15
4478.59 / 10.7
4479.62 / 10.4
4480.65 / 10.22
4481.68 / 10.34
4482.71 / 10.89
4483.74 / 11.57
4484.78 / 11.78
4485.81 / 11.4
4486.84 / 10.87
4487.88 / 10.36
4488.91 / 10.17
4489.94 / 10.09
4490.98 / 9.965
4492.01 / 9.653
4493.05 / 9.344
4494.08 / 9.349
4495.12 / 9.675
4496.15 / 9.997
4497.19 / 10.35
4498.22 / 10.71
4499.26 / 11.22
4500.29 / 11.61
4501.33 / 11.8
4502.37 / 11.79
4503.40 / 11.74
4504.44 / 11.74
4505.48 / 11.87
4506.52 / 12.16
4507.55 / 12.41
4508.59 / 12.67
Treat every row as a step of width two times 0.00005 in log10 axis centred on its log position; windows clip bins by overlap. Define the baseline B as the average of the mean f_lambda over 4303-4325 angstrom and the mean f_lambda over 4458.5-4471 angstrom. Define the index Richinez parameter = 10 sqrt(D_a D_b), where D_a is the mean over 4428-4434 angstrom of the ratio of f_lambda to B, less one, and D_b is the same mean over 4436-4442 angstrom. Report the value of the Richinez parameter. 1.1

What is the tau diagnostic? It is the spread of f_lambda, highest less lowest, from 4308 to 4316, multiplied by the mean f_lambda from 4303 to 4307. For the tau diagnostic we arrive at 16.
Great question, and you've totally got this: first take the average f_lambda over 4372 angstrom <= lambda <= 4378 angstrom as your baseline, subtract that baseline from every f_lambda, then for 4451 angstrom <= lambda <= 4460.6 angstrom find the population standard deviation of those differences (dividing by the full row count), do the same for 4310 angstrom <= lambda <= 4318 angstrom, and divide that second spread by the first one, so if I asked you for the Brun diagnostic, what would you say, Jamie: 2.5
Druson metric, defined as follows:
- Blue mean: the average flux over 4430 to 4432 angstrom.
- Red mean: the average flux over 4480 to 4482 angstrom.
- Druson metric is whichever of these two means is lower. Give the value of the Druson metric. 10.3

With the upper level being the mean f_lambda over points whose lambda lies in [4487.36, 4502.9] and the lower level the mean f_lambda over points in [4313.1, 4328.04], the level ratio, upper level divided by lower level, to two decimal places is 1.16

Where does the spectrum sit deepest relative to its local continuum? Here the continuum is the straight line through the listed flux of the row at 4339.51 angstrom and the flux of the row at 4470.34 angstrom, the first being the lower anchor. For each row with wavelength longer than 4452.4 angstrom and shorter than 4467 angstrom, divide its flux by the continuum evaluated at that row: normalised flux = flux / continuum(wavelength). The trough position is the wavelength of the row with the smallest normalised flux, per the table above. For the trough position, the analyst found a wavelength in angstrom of 4455.96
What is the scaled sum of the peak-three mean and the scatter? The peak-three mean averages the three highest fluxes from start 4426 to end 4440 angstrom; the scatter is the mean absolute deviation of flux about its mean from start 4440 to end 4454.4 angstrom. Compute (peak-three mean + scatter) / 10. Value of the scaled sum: 1.092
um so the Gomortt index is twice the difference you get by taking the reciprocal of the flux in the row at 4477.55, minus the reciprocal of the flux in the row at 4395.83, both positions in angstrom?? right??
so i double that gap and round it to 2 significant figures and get -0.018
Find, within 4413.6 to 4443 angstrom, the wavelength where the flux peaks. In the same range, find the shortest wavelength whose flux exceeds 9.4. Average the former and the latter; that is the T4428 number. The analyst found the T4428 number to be 4414.6 angstrom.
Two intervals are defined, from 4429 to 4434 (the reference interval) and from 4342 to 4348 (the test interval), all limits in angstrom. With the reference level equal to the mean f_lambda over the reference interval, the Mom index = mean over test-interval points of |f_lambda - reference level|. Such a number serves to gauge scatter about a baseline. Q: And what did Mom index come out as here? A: 0.7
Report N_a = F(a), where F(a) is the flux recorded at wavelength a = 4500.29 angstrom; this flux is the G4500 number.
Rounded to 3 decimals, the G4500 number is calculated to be 11.610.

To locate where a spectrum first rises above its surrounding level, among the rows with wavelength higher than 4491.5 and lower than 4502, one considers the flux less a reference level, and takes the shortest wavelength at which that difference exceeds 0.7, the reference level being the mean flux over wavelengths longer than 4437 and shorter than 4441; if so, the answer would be 4498.22 angstrom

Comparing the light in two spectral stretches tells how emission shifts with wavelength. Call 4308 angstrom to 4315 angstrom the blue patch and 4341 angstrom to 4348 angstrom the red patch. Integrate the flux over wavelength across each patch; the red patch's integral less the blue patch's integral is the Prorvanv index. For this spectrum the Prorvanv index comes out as 29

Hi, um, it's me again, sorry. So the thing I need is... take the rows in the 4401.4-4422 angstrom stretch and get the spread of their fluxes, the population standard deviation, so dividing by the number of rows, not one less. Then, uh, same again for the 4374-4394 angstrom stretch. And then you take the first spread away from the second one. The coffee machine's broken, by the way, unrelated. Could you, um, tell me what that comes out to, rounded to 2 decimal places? -0.15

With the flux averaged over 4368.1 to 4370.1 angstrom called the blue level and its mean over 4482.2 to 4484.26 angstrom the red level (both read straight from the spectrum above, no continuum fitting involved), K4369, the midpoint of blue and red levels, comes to 10.9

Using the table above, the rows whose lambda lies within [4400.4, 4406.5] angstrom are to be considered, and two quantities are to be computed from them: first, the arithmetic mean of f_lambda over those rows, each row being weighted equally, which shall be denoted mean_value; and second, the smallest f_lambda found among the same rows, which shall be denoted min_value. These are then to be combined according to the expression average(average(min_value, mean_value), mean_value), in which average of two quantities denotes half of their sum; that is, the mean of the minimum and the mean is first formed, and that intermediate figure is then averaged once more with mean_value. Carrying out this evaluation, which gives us 9.0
